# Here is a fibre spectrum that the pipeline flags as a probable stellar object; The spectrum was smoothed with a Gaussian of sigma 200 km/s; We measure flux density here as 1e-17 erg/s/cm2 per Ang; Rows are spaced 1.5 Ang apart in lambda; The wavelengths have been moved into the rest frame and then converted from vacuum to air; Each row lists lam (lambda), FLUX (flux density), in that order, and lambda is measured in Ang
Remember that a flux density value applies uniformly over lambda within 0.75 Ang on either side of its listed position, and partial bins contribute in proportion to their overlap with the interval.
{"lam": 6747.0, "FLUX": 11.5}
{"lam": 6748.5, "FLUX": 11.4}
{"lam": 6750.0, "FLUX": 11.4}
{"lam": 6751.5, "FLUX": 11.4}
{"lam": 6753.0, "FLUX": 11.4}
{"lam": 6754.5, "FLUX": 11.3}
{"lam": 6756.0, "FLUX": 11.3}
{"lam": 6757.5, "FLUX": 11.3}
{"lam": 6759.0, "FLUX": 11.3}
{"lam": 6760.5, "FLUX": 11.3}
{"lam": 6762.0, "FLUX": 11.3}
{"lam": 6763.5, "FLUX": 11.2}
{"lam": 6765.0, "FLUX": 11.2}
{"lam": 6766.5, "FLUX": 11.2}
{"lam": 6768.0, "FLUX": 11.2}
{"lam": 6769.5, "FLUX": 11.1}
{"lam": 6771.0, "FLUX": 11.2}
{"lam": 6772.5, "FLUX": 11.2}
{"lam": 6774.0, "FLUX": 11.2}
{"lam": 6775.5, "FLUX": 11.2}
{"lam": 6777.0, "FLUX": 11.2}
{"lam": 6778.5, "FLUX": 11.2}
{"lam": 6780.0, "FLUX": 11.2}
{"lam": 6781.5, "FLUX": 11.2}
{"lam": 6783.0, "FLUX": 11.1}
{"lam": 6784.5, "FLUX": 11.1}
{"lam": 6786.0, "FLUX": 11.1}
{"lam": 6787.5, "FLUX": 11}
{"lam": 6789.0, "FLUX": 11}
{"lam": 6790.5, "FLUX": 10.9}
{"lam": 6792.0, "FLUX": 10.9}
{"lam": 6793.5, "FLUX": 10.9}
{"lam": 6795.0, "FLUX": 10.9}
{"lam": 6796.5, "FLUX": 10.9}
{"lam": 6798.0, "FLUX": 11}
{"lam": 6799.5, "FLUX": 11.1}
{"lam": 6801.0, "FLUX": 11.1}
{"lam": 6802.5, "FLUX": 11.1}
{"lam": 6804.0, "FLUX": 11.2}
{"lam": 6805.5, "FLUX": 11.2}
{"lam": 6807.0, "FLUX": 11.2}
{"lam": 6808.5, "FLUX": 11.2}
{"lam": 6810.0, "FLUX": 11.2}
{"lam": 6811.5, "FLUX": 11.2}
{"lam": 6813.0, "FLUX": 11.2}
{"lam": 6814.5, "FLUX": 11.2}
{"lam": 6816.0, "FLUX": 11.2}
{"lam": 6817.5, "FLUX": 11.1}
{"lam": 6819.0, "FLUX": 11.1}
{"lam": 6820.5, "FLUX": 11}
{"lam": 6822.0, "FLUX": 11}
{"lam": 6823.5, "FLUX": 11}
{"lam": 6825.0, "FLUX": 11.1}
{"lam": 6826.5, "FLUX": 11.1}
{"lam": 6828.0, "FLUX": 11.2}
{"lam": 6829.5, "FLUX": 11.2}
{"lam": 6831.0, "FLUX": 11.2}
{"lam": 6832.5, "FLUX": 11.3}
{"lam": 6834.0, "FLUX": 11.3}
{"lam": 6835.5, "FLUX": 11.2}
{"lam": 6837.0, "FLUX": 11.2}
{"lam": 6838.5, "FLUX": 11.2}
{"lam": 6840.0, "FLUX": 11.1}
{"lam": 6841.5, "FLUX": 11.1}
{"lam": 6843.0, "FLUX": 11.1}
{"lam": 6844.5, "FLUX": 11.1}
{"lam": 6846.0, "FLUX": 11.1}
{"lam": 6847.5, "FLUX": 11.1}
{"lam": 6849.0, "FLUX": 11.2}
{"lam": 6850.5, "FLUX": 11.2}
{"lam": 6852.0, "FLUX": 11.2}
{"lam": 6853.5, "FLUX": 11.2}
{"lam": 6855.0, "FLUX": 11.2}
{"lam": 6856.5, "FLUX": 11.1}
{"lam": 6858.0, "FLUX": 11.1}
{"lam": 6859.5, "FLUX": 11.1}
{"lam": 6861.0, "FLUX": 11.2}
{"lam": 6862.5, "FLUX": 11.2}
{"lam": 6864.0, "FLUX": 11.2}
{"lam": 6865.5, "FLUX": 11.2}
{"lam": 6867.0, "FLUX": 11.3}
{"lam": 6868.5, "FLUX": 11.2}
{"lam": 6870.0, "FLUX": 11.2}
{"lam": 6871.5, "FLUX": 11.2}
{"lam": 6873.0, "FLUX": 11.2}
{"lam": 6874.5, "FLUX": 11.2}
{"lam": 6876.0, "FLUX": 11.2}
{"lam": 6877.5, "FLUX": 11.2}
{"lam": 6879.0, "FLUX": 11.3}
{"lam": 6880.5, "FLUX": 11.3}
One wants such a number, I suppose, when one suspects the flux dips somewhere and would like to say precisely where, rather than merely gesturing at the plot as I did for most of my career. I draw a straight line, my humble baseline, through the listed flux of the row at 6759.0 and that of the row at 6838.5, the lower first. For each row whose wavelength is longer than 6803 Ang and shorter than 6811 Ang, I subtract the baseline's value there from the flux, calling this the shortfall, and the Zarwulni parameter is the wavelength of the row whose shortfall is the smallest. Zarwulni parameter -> 6804.0 Ang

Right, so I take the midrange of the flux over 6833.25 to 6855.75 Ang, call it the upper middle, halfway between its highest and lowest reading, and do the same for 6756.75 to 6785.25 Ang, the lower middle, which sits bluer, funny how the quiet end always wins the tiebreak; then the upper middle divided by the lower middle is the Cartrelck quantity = 1.00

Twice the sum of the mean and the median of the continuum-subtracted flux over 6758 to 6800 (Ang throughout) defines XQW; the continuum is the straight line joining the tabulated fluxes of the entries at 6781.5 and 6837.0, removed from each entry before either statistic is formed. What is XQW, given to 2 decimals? -0.16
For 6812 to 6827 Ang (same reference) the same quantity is -0.40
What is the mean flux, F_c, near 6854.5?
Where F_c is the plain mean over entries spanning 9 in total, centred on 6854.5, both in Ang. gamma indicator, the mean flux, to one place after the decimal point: 11.2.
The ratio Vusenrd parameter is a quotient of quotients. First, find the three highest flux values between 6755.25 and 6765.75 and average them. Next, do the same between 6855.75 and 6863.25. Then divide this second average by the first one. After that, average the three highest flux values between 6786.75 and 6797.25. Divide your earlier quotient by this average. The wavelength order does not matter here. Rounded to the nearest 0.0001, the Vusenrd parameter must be 0.0901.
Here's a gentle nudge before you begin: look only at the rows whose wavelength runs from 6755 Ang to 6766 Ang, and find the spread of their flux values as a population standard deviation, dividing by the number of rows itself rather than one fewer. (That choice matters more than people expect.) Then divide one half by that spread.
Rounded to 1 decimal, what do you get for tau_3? 11.1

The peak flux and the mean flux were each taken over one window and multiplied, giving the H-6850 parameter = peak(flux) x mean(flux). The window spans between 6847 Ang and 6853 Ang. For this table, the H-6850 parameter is 125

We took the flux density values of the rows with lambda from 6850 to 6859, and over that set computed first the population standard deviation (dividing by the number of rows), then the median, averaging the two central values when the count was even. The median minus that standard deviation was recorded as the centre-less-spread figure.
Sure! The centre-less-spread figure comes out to 11.2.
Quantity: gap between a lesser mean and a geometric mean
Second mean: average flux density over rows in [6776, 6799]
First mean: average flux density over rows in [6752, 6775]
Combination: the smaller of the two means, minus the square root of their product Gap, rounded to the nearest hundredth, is -0.10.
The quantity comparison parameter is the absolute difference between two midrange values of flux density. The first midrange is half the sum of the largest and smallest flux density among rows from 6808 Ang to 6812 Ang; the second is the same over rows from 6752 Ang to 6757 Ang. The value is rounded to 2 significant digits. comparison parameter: 0.15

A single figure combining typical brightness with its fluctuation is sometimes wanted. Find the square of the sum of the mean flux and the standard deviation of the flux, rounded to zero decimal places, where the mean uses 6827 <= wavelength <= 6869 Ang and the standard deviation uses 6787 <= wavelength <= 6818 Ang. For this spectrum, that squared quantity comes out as 128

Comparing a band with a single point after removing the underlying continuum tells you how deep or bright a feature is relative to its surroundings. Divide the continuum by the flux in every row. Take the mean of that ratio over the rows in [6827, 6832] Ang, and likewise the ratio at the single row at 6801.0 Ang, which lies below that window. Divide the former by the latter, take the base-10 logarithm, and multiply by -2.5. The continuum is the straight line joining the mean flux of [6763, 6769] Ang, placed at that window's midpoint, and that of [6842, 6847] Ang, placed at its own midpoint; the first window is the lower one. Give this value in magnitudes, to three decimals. 0.013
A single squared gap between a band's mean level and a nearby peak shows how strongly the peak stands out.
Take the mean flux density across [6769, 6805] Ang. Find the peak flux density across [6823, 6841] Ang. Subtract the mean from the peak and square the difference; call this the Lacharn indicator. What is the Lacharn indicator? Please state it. 0.047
